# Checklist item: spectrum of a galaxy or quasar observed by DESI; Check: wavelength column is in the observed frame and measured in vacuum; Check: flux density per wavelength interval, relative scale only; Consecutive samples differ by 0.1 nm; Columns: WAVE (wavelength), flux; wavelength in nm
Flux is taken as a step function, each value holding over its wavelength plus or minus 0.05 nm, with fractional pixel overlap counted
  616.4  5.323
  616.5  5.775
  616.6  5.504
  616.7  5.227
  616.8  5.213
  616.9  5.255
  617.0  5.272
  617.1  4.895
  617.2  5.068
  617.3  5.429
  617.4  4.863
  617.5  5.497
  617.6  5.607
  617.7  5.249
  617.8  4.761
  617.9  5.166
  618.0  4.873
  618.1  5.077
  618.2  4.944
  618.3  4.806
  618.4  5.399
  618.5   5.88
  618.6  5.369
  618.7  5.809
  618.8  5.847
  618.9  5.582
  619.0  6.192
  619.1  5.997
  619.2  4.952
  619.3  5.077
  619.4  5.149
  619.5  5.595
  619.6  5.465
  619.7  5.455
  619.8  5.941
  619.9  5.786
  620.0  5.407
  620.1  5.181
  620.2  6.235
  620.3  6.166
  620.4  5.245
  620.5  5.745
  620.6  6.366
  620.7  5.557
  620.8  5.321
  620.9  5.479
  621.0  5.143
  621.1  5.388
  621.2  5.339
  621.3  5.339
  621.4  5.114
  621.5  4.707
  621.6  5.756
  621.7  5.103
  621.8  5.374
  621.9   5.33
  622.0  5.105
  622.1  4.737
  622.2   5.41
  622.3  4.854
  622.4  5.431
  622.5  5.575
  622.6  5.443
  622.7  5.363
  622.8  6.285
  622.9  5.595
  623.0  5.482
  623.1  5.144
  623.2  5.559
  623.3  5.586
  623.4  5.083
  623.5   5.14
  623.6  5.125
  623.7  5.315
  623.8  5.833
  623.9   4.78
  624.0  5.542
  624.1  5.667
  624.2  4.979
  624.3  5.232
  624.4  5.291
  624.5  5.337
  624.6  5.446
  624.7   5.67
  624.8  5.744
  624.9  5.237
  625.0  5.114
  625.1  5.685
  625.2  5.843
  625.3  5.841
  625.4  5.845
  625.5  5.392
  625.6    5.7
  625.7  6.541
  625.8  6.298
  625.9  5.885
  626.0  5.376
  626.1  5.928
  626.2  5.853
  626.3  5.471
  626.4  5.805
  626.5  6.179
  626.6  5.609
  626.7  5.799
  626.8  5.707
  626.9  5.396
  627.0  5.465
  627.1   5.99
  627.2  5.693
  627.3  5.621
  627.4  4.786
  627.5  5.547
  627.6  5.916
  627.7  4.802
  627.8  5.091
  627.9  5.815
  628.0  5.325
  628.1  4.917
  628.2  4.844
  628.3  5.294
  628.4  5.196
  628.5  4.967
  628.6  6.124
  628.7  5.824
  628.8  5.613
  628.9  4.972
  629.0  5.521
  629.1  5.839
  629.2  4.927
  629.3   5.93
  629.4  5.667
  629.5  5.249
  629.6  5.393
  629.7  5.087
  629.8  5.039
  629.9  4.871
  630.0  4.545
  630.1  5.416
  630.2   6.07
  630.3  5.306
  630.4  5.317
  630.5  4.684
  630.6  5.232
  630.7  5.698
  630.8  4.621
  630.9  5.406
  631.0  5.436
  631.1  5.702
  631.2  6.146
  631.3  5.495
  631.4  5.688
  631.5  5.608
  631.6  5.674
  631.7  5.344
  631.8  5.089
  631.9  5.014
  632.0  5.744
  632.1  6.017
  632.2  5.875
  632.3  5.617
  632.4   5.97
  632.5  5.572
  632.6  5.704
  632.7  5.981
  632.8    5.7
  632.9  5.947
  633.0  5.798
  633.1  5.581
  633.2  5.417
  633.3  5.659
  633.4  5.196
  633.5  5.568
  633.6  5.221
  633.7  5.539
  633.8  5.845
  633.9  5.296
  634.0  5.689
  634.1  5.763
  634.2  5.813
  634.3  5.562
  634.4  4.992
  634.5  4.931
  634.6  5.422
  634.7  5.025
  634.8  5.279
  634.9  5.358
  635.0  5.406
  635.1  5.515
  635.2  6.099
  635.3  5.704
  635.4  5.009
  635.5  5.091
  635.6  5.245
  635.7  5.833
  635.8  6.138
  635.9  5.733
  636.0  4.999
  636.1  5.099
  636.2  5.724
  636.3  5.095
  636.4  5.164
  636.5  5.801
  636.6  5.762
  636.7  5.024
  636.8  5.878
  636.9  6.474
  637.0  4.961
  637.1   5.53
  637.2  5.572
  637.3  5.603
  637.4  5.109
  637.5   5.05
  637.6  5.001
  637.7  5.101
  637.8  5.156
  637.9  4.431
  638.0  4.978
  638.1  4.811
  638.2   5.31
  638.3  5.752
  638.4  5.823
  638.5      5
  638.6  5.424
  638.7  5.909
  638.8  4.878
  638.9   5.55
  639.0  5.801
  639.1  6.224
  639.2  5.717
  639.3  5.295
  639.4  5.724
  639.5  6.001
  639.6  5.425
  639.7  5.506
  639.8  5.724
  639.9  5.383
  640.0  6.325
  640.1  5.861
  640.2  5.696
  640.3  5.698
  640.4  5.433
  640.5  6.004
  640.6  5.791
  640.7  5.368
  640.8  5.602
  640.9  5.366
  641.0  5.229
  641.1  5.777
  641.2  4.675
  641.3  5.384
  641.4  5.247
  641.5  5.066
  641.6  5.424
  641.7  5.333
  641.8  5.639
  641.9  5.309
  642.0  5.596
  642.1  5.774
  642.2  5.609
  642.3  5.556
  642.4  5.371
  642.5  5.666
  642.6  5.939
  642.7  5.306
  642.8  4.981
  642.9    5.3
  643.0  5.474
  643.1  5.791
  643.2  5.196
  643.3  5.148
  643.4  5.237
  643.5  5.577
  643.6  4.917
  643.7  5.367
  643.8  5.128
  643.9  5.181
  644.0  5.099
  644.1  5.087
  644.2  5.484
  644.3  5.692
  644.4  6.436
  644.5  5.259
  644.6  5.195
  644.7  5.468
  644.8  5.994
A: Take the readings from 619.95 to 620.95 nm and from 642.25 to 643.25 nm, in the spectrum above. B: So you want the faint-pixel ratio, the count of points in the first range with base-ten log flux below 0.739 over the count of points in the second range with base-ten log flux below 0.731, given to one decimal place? 1.0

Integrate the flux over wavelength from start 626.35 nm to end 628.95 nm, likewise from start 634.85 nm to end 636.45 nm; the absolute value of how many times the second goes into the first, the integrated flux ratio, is 1.6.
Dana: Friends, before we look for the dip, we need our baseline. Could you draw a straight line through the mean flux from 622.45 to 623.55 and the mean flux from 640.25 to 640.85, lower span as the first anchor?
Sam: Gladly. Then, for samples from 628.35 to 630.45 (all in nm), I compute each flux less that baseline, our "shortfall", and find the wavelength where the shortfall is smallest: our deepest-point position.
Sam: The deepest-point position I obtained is 630.0 nm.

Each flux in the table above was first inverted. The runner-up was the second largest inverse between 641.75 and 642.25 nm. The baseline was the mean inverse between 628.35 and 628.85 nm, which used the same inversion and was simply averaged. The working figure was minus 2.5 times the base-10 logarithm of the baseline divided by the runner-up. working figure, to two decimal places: -0.02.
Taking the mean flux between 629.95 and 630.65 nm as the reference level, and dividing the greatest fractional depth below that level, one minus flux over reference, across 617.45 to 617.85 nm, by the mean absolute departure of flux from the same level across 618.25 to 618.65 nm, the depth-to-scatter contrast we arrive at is 0.25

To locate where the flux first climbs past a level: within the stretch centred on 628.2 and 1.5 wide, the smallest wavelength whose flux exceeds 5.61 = 627.6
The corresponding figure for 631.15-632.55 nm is 631.2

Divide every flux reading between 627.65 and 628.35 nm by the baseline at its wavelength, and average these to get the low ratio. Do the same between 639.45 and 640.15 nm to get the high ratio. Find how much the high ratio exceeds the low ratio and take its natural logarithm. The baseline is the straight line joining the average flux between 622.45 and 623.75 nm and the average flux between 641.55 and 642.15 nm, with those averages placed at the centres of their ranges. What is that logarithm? -2.3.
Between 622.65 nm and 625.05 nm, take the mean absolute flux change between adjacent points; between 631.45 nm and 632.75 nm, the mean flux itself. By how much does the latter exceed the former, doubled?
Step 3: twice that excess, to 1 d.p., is 10.6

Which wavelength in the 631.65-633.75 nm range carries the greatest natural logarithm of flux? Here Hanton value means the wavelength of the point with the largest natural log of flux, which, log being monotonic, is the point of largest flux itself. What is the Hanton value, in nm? 632.1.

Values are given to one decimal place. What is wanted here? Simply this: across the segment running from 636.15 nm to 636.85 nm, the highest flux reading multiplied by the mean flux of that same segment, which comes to 32.3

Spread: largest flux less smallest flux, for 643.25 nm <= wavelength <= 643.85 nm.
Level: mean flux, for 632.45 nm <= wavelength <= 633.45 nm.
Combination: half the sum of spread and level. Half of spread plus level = 3.16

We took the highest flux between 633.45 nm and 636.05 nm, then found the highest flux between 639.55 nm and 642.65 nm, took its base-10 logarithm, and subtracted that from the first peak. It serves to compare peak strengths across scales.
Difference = 5.34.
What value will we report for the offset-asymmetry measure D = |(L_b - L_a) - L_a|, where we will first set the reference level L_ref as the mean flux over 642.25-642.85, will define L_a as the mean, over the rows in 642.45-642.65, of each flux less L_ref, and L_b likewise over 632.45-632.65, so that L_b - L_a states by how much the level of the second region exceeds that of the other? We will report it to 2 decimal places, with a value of 0.50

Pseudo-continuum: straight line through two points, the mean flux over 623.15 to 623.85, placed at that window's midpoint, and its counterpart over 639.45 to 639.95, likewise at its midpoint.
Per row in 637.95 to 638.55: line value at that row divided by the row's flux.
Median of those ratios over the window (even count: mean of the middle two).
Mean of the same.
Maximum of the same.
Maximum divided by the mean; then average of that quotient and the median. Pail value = 1.09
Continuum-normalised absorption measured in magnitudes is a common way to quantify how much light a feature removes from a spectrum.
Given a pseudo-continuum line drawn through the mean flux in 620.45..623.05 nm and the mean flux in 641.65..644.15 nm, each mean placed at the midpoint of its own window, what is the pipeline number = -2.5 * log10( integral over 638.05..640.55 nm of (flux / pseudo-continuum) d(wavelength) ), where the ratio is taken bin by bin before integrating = -1.0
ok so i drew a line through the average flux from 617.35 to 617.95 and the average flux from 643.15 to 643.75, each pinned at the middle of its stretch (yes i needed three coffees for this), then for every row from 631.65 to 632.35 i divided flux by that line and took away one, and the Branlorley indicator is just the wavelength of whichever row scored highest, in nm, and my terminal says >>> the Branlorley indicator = 632.1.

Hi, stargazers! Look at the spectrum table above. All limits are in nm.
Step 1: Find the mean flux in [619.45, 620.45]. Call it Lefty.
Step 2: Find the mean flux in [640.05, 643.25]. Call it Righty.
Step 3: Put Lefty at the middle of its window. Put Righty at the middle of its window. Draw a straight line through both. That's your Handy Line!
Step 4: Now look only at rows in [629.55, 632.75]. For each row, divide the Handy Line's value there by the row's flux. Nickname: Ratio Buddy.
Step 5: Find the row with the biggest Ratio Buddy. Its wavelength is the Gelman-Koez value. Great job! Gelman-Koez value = 630.0 nm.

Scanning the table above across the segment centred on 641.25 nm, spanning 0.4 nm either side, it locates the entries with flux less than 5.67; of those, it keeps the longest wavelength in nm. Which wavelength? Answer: 641.6 nm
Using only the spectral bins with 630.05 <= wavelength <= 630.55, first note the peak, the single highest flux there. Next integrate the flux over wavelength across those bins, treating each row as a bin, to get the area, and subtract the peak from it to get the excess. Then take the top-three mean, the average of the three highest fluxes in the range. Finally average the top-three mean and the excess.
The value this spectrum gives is 1.11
